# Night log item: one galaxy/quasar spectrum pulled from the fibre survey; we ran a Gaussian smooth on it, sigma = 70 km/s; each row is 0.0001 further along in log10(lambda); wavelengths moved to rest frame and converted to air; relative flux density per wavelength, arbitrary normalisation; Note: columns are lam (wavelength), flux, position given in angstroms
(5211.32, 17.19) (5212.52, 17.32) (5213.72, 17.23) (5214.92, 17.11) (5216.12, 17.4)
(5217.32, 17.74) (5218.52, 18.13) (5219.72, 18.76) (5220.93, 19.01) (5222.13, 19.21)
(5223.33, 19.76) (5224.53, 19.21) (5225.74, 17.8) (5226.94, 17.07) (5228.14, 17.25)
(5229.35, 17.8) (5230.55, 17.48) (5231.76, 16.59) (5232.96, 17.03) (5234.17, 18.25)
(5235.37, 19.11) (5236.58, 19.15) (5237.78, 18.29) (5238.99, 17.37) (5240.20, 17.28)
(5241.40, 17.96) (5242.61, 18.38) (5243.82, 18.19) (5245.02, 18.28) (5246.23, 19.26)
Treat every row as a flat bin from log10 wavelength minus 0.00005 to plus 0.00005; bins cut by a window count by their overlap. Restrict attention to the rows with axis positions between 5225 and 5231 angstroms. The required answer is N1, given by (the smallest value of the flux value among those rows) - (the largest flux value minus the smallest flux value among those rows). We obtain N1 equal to 16.3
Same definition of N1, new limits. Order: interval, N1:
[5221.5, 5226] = 15.8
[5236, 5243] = 15.4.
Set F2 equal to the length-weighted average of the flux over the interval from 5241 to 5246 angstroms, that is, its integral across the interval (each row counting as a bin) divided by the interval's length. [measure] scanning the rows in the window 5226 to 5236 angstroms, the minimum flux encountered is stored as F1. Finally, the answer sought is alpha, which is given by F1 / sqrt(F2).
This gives 3.88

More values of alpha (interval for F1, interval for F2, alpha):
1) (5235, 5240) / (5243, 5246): 4.05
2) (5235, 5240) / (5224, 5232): 4.14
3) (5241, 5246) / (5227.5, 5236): 4.28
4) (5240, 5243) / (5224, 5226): 4.01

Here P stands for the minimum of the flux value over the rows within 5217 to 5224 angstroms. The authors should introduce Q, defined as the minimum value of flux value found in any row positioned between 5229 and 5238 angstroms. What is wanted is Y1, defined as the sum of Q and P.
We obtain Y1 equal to 34.3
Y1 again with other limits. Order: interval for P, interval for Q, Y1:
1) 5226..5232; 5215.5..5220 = 34.0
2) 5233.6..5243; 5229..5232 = 33.9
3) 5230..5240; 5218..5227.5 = 33.7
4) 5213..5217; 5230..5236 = 33.7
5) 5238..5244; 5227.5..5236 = 33.9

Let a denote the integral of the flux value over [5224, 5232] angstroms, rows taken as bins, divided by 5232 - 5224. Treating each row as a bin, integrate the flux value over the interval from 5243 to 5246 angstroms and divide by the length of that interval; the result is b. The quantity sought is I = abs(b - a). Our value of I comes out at 0.8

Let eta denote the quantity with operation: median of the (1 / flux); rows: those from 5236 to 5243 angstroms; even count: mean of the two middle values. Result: 0.0552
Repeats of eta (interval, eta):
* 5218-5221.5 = 0.0533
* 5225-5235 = 0.0576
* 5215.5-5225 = 0.0530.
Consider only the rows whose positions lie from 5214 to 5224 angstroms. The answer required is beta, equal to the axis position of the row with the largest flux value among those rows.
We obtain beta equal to 5223.33 angstroms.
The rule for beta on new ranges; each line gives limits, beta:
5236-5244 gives 5236.58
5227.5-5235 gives 5234.17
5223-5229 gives 5223.33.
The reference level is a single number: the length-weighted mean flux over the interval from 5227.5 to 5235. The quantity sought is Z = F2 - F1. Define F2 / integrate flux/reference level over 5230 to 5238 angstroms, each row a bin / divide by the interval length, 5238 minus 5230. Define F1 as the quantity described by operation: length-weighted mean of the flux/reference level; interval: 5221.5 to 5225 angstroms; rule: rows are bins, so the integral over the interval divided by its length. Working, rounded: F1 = 1.11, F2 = 1.030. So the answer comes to -0.08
